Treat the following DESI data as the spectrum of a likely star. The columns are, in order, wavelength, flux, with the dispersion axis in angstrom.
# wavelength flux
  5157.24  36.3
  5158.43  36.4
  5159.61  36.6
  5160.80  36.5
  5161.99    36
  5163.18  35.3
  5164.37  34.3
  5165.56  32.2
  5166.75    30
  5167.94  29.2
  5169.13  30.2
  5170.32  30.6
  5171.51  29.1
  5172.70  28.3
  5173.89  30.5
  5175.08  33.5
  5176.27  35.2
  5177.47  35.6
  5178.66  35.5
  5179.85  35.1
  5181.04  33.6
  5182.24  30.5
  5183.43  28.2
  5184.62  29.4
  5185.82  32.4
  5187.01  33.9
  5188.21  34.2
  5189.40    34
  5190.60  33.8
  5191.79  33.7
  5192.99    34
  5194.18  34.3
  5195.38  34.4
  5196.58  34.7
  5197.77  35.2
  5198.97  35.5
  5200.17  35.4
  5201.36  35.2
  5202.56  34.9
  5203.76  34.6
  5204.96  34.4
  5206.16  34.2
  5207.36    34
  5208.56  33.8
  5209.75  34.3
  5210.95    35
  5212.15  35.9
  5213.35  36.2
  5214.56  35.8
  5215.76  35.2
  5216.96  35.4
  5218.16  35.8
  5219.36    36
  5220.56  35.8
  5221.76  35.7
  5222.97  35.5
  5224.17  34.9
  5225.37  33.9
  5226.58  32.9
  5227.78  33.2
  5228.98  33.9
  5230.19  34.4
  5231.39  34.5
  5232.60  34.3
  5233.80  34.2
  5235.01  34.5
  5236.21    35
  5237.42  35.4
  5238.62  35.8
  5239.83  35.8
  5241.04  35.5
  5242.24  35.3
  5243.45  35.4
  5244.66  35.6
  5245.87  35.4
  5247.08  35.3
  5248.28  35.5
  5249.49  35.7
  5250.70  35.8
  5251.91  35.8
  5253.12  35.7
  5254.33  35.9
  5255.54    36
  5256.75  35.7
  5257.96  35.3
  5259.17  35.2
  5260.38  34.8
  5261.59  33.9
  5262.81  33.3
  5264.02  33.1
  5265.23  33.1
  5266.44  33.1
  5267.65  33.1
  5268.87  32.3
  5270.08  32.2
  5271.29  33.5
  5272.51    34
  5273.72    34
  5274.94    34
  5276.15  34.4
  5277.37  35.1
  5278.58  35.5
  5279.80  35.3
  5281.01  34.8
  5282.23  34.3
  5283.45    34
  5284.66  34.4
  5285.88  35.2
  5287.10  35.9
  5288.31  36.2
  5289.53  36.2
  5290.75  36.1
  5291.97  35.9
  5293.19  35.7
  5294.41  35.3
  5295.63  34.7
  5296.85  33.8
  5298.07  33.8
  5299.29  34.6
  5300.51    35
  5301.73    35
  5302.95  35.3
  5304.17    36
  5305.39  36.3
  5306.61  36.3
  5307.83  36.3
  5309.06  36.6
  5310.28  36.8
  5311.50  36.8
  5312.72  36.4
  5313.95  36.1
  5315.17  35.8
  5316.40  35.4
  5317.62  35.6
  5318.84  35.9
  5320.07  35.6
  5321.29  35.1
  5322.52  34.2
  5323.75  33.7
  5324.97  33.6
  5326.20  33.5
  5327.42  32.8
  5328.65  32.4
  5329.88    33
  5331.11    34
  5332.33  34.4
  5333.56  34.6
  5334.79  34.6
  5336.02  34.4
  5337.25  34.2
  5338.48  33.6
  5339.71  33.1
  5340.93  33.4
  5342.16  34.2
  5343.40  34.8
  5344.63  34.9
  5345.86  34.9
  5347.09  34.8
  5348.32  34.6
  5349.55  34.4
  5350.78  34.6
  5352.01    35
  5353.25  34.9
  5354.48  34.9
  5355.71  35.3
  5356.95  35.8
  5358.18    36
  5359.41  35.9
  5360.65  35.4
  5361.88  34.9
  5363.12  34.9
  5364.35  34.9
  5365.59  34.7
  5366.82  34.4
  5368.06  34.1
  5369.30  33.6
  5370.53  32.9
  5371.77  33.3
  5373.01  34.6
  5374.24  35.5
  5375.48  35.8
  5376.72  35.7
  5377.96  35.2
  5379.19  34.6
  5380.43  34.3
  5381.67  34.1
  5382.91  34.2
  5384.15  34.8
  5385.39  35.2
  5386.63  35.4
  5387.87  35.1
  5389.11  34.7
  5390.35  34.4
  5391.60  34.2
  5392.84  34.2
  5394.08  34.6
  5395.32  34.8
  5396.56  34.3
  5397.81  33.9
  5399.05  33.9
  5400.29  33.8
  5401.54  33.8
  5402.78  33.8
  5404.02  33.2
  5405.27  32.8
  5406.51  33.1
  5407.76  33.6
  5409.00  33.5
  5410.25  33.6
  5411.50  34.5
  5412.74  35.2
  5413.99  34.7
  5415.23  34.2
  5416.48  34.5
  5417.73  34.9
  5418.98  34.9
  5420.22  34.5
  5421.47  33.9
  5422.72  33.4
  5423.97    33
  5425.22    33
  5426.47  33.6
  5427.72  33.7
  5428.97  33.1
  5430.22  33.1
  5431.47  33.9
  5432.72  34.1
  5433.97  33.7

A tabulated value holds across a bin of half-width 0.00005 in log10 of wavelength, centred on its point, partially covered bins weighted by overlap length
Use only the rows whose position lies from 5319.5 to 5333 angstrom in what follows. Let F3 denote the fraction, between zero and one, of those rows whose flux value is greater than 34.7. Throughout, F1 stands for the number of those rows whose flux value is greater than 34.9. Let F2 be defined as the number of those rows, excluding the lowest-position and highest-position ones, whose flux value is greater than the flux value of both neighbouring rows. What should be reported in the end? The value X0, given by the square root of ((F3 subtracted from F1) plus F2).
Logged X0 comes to 1.3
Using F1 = 2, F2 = 0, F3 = 0.182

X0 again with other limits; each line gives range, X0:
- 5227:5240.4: 2.2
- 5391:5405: 1.0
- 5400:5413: 1.4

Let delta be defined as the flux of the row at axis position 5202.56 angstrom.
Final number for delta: 34.9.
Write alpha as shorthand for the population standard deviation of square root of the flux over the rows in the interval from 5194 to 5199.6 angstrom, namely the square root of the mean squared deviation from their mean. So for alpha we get 0.039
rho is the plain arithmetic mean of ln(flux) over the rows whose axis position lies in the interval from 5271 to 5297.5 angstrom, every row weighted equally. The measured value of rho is 3.55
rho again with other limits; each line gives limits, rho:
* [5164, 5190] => 3.46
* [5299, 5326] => 3.57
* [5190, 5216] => 3.55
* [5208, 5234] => 3.55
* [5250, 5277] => 3.53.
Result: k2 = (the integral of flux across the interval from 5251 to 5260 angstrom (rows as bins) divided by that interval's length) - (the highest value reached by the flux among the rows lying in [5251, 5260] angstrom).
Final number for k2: -0.4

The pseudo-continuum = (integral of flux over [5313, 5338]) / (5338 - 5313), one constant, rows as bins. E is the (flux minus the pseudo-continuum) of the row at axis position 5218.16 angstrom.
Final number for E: 1.3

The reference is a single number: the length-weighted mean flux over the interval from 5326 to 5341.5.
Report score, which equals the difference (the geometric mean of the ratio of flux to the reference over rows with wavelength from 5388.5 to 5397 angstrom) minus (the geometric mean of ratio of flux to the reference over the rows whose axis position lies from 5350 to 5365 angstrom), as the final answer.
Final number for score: -0.022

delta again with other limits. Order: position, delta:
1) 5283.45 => 34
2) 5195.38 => 34.4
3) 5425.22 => 33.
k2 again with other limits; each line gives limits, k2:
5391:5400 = -0.5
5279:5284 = -0.7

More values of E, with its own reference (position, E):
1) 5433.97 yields -0.8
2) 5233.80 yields -0.3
